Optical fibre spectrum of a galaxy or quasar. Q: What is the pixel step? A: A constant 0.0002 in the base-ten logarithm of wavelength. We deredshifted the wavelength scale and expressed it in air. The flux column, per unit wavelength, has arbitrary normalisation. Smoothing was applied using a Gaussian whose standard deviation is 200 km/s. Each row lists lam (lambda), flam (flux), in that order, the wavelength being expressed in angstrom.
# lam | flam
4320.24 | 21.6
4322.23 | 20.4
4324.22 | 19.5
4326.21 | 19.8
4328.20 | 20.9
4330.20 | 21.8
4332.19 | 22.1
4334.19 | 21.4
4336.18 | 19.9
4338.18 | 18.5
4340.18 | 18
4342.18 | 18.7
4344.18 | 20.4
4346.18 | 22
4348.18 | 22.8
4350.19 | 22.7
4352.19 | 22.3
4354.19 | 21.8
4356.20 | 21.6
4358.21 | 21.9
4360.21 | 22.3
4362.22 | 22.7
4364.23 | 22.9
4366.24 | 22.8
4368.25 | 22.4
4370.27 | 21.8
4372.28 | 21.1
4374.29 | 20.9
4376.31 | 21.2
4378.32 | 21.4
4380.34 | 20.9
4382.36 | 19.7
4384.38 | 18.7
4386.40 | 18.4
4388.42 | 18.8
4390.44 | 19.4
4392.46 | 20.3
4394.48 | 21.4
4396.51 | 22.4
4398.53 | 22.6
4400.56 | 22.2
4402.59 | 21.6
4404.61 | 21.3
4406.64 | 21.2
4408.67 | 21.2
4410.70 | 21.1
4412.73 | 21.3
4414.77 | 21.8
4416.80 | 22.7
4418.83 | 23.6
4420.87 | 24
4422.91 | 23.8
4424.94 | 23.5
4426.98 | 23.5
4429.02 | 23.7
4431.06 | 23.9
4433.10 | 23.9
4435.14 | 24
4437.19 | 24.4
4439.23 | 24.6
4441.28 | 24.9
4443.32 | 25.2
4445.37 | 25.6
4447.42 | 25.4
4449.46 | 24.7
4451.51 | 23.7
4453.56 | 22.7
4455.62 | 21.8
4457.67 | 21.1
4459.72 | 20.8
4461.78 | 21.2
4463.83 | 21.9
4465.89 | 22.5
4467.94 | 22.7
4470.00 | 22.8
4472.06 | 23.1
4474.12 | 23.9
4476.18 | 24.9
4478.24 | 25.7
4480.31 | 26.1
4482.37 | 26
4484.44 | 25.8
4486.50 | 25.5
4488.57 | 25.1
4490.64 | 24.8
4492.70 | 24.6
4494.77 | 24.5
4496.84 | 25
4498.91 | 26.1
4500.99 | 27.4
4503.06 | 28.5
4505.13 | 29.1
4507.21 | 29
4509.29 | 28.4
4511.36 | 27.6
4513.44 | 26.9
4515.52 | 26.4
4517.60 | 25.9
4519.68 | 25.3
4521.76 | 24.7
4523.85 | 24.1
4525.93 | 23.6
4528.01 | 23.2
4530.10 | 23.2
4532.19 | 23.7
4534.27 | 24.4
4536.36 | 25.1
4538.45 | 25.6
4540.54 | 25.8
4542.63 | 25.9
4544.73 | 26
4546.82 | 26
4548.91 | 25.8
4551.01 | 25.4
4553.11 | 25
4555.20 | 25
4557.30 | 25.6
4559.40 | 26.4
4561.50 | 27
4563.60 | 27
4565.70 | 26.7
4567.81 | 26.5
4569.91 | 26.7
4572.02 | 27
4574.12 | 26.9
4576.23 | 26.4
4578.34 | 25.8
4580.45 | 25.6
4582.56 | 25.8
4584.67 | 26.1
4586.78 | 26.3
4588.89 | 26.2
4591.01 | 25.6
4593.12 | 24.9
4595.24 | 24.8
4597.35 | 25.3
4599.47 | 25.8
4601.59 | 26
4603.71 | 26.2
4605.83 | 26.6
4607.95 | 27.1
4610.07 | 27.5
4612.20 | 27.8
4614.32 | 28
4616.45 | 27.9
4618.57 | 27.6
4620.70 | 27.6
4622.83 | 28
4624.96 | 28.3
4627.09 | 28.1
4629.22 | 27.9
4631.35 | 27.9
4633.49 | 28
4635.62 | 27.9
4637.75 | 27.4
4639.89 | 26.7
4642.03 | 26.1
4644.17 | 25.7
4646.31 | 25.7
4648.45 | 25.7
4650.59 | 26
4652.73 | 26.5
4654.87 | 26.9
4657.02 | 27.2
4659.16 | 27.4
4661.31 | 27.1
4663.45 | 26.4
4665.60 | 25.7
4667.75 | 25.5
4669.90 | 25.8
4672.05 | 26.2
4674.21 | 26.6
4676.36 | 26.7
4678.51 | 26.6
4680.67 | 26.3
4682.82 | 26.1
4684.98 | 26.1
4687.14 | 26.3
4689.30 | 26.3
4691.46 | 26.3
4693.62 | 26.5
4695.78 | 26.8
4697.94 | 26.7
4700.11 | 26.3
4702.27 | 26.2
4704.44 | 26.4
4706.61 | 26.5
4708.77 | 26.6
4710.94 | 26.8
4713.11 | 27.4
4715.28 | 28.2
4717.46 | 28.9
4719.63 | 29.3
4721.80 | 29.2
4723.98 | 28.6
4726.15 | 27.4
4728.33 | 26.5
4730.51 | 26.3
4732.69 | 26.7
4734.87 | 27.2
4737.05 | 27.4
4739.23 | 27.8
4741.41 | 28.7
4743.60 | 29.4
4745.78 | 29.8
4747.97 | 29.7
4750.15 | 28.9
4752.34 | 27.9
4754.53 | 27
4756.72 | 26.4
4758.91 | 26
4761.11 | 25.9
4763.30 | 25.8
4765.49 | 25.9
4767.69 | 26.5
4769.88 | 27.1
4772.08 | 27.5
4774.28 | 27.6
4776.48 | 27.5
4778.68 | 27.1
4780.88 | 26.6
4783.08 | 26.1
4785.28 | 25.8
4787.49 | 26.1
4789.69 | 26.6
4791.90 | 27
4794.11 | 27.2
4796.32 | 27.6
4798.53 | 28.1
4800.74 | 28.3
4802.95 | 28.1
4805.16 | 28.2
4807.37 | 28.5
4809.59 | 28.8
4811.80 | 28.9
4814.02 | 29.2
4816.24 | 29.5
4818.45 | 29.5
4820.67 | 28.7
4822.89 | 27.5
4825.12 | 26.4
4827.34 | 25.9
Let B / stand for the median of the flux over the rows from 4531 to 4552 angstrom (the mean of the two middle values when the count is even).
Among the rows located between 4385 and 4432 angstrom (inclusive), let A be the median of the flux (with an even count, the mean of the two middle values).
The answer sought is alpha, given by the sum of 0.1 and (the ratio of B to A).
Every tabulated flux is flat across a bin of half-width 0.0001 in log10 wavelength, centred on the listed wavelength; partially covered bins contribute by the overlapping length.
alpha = 1.28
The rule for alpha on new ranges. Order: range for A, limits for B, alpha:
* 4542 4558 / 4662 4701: 1.12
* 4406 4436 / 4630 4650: 1.24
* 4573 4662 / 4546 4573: 1.09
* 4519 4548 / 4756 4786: 1.16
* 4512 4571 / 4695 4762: 1.16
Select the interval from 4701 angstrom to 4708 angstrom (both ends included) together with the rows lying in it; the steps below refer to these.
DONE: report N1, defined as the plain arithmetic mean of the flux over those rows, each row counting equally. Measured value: 26.4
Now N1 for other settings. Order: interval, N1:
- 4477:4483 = 25.9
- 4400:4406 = 21.7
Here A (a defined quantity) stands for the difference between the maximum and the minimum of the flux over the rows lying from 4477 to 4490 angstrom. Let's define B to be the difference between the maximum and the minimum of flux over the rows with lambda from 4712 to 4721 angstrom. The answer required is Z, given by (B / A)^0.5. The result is 1.38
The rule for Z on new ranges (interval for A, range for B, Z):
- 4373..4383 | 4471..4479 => 1.24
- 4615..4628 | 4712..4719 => 1.46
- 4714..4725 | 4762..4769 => 0.80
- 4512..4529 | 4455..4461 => 0.52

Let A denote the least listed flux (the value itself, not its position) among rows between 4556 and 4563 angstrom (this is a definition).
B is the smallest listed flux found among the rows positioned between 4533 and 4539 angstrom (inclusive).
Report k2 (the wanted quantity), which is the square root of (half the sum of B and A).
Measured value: 5.00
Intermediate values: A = 25.6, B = 24.4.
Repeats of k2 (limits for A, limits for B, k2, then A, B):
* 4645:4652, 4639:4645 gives 5.07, 25.7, 25.7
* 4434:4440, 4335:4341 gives 4.58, 24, 18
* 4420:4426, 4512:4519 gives 4.97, 23.5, 25.9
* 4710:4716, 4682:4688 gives 5.14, 26.8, 26.1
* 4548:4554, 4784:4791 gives 5.04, 25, 25.8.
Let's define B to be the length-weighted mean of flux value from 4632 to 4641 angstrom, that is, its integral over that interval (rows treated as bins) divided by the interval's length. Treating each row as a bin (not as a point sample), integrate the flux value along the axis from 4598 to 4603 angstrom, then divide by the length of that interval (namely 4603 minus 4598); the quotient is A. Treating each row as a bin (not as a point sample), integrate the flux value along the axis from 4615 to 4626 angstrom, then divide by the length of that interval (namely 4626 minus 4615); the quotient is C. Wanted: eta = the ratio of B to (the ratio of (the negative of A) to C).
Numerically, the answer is -30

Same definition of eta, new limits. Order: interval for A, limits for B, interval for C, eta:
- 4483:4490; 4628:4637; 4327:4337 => -23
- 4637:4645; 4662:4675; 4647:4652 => -26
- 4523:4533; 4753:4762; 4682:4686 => -29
